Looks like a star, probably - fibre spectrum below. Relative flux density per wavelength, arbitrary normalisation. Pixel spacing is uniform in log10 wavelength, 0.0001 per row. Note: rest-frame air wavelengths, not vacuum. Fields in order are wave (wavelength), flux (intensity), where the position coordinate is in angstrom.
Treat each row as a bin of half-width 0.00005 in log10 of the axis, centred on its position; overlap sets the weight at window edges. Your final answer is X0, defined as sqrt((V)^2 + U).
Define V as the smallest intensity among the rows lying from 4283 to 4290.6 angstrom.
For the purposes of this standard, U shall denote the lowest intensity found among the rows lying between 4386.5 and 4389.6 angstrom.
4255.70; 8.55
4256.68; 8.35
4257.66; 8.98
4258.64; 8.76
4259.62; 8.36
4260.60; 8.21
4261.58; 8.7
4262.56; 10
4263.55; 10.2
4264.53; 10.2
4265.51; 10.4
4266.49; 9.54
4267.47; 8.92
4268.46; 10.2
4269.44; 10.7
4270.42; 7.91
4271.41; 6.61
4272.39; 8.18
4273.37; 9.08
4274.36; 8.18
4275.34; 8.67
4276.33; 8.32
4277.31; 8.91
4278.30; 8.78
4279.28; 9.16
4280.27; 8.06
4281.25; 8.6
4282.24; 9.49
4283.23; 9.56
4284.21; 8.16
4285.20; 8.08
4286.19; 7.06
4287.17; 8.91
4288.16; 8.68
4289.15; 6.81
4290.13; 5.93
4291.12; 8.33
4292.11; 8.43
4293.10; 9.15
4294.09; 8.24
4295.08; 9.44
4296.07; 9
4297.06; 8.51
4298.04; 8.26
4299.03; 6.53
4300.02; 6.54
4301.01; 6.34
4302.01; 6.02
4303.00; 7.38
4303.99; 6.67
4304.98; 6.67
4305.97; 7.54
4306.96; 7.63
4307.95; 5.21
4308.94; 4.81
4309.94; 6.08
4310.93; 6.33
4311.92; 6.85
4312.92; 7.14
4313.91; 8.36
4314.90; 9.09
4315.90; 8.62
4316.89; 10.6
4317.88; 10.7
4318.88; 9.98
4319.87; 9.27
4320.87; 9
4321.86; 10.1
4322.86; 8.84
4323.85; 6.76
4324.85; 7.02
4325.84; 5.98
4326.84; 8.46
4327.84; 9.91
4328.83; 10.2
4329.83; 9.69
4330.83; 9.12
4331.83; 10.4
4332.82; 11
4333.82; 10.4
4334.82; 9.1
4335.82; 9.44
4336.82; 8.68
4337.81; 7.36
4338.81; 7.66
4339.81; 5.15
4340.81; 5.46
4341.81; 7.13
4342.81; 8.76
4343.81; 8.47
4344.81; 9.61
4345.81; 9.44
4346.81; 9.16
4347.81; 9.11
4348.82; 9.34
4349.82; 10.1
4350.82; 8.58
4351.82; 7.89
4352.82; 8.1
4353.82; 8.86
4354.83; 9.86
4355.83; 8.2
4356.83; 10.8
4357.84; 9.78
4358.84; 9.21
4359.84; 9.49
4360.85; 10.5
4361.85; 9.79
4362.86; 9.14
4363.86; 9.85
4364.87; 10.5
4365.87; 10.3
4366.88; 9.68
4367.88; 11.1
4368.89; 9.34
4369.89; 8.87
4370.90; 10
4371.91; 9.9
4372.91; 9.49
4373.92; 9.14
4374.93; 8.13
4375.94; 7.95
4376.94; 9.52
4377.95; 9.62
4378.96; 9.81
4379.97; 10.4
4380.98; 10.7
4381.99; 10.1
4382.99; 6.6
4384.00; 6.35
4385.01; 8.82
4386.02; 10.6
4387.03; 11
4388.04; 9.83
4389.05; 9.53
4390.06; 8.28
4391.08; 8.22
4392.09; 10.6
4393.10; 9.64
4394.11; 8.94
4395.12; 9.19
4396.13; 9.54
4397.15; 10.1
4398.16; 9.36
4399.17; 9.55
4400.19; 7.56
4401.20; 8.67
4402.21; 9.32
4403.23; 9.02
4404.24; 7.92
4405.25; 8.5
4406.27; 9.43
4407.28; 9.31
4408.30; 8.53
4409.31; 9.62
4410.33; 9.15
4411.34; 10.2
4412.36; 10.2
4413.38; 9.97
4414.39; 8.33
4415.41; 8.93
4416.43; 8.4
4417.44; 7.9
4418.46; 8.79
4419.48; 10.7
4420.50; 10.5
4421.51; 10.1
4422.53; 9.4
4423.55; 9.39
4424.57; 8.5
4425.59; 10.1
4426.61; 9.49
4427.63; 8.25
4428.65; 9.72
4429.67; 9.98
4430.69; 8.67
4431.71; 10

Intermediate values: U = 9.53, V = 5.93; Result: 6.7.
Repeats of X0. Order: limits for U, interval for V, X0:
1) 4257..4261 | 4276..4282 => 8.6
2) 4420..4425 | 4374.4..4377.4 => 8.5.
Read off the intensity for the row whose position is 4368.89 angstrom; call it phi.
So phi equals 9.34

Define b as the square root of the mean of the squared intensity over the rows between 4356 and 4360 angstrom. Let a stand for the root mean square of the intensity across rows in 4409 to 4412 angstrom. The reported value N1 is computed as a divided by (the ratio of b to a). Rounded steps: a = 9.7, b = 9.8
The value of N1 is 9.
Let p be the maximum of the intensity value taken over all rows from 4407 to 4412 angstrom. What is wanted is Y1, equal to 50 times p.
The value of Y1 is 510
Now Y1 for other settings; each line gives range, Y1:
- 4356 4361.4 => 540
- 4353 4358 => 540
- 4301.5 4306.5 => 377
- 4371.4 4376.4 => 495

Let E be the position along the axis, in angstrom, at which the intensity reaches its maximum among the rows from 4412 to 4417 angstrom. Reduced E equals 4412.36 angstrom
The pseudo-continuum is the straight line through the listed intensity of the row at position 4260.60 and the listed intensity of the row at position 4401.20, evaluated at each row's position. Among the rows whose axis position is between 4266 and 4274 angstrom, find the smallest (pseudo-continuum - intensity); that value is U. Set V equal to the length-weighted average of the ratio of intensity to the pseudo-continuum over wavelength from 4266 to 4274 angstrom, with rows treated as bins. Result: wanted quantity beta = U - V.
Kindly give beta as -3.5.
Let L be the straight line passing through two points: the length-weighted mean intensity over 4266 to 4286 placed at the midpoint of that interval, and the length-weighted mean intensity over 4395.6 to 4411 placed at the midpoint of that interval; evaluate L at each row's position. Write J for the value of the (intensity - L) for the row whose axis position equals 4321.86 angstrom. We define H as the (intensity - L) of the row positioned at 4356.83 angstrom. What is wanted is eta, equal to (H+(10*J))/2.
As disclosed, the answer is 7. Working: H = 1.9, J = 1.3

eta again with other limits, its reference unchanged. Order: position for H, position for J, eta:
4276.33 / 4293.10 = 2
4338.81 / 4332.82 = 10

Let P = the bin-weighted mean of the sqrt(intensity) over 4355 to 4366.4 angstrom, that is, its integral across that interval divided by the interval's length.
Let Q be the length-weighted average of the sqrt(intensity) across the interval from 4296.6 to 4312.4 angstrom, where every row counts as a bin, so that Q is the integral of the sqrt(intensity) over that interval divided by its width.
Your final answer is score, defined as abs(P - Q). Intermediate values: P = 3.13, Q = 2.58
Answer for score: 0.54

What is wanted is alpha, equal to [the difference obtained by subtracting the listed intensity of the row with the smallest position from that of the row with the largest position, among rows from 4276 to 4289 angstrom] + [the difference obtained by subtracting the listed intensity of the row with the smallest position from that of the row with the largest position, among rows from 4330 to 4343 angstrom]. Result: 0.0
